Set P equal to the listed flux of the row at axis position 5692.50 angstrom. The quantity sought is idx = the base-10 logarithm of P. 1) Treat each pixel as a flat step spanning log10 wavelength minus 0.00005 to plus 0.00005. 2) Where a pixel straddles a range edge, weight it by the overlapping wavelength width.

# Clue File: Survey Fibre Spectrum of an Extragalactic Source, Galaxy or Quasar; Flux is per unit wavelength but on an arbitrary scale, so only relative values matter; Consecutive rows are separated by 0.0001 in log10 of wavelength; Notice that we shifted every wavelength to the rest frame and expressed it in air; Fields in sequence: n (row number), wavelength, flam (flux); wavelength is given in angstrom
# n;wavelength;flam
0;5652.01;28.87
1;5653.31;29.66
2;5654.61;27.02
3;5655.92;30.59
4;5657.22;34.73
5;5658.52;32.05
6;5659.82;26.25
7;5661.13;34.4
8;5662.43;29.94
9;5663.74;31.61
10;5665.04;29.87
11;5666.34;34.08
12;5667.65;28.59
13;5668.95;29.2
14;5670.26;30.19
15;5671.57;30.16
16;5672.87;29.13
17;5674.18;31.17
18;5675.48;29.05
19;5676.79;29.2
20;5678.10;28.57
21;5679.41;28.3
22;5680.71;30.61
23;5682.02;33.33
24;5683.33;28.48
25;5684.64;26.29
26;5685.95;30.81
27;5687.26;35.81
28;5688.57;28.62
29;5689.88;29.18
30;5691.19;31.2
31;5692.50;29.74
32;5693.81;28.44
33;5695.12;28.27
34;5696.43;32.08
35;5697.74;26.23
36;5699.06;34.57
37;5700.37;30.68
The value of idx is 1.47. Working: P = 29.74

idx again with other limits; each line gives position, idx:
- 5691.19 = 1.49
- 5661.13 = 1.54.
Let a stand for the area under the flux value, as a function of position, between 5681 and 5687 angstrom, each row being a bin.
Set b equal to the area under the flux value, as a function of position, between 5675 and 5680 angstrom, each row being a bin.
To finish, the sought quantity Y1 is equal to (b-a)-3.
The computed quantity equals -40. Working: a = 181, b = 144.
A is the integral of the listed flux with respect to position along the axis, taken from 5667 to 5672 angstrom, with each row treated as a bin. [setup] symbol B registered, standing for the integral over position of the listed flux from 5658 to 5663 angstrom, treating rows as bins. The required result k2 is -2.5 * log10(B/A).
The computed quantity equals -0.04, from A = 147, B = 153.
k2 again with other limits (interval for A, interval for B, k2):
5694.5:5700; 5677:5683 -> -0.08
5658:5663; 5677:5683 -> -0.18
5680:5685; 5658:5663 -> -0.03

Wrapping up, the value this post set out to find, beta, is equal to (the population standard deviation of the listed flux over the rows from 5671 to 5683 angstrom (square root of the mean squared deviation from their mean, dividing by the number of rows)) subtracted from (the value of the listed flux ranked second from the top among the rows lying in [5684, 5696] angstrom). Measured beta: 29.7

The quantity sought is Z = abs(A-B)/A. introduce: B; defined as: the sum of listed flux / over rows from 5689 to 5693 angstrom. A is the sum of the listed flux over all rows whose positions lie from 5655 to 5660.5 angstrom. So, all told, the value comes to 0.27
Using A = 124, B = 90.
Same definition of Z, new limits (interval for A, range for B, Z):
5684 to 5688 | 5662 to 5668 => 0.66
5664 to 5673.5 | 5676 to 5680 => 0.59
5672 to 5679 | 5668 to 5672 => 0.39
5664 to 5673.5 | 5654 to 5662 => 0.12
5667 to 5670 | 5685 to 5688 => 0.15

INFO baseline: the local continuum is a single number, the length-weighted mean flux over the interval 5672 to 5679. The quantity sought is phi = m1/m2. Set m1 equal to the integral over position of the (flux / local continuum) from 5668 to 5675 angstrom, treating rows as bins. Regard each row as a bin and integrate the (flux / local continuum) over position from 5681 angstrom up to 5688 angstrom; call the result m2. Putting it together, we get 0.97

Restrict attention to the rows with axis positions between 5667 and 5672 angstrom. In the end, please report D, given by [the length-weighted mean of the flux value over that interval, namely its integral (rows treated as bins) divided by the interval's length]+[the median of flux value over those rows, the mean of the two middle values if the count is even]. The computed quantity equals 59.2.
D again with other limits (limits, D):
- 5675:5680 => 57.5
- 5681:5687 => 59.8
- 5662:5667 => 62.2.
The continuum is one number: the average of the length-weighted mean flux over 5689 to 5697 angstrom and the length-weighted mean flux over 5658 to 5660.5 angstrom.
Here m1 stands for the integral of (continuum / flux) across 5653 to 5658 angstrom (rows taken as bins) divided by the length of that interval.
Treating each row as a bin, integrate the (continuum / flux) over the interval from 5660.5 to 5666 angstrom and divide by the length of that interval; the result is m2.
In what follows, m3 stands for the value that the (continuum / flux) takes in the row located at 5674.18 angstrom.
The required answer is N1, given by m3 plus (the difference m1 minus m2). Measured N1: 0.98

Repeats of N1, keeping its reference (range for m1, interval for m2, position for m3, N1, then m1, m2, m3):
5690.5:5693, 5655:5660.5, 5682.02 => 0.88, 0.96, 0.97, 0.88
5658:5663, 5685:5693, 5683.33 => 1.04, 0.97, 0.96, 1.03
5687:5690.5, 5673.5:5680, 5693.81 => 0.99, 0.97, 1.00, 1.03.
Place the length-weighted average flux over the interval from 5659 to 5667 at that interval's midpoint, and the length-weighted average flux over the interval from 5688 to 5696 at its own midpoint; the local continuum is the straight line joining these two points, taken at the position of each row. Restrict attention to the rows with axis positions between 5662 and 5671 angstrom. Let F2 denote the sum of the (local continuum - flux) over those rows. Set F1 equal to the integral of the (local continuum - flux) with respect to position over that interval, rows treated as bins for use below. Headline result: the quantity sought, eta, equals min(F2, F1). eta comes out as 2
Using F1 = 3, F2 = 2.4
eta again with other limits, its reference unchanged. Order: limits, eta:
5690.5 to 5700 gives -9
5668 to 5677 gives 5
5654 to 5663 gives 4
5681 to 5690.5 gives -6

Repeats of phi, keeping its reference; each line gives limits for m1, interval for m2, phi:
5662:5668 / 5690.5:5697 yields 0.95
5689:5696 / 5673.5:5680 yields 1.08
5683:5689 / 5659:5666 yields 0.84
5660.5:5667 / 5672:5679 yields 1.01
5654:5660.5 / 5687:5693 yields 1.07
